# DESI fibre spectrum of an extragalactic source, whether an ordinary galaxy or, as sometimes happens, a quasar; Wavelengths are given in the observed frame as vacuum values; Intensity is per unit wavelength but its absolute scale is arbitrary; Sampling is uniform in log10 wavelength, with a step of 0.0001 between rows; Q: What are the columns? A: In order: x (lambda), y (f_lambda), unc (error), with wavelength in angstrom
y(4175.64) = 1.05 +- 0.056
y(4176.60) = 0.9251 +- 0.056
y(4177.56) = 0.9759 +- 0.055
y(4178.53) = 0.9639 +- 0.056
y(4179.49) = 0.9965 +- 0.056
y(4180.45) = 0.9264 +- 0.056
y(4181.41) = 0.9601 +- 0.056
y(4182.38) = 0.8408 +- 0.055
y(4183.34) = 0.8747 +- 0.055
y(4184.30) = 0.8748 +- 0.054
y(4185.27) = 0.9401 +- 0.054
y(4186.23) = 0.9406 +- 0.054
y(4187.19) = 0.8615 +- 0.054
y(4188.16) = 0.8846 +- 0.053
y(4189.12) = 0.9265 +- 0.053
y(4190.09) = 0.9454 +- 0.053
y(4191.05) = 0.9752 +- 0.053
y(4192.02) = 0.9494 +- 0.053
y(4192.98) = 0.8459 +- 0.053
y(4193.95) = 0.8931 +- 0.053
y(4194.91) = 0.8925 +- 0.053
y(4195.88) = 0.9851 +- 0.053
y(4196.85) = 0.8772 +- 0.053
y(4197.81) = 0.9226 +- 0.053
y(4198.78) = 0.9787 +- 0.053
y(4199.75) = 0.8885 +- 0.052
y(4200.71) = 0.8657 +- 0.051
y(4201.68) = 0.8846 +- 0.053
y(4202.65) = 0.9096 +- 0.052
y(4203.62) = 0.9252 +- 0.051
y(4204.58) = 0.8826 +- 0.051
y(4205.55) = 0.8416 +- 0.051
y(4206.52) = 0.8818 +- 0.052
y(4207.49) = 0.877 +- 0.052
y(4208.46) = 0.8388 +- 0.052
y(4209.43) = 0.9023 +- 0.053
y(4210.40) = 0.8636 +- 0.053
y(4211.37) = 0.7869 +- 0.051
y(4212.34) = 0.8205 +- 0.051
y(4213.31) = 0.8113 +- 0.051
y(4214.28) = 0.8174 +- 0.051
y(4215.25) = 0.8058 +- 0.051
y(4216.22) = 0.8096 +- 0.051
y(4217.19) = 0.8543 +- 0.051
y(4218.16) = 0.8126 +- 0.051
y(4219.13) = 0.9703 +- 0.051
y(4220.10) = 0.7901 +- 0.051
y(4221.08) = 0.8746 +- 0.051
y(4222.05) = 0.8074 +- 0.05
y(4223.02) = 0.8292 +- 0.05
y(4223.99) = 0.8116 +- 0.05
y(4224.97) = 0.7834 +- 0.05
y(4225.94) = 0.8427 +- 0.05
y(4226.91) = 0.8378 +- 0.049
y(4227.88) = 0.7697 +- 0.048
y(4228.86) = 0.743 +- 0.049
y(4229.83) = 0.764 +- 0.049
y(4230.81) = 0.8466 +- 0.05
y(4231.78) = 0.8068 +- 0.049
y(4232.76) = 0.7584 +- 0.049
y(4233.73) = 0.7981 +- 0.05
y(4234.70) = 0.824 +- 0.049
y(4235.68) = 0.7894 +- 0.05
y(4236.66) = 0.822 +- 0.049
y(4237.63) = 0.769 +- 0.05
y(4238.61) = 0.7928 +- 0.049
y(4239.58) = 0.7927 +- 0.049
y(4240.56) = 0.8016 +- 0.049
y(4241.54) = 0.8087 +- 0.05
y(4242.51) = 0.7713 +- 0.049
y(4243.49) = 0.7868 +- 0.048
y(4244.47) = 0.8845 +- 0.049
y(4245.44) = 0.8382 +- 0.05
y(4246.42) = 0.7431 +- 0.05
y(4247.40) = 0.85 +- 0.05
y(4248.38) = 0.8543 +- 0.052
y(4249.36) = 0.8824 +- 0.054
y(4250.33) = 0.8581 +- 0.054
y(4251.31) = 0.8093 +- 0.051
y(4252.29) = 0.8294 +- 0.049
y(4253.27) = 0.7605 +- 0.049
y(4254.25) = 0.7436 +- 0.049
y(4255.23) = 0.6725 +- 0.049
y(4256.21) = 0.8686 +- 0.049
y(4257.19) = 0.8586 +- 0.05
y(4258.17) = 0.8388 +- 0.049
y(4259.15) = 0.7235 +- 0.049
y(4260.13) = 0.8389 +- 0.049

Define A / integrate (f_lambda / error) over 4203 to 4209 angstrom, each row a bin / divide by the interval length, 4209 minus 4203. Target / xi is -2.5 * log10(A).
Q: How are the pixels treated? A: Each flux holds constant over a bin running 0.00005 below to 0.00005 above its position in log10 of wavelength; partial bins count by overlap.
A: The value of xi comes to -3.08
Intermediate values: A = 17.0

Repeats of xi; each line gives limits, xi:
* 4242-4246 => -3.06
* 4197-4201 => -3.11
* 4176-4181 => -3.09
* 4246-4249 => -3.02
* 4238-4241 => -3.02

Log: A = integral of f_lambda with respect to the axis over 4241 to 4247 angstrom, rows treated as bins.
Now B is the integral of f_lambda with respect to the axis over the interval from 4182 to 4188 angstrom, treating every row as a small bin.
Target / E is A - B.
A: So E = -0.50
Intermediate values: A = 4.84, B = 5.3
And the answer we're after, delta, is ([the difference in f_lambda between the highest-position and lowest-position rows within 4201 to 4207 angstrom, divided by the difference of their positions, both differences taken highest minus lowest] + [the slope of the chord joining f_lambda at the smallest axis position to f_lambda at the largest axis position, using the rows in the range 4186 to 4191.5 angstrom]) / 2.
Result 0.003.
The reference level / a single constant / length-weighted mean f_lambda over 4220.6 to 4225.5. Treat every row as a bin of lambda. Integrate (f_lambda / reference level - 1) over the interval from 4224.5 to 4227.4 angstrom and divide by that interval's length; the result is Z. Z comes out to 0.00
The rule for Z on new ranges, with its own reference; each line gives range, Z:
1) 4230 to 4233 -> -0.02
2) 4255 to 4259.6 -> -0.03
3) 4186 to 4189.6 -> 0.10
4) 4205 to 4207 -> 0.05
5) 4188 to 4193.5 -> 0.12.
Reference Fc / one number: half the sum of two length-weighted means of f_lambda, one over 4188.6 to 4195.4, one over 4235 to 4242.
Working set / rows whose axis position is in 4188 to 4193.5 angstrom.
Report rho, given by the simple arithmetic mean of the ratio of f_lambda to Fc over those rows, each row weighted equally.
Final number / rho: 1.07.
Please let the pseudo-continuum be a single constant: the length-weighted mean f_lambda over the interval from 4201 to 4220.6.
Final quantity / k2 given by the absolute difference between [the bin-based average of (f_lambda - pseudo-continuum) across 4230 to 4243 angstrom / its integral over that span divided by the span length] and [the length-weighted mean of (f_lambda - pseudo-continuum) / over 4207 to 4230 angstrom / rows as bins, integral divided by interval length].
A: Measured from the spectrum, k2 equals 0.03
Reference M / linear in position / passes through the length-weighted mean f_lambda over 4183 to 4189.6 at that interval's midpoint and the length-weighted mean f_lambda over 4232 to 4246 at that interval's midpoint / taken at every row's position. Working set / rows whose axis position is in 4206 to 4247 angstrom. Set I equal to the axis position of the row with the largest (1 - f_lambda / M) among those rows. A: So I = 4228.86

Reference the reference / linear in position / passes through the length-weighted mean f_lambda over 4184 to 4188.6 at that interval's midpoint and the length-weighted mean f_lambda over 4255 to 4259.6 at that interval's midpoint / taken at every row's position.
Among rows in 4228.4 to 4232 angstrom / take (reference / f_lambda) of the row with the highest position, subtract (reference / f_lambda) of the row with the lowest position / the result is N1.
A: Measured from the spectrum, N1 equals -0.09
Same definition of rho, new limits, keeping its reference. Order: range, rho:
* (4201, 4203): 1.05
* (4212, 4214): 0.95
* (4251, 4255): 0.92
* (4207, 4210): 1.02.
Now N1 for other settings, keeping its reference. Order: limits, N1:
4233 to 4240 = 0.00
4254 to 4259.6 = 0.02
